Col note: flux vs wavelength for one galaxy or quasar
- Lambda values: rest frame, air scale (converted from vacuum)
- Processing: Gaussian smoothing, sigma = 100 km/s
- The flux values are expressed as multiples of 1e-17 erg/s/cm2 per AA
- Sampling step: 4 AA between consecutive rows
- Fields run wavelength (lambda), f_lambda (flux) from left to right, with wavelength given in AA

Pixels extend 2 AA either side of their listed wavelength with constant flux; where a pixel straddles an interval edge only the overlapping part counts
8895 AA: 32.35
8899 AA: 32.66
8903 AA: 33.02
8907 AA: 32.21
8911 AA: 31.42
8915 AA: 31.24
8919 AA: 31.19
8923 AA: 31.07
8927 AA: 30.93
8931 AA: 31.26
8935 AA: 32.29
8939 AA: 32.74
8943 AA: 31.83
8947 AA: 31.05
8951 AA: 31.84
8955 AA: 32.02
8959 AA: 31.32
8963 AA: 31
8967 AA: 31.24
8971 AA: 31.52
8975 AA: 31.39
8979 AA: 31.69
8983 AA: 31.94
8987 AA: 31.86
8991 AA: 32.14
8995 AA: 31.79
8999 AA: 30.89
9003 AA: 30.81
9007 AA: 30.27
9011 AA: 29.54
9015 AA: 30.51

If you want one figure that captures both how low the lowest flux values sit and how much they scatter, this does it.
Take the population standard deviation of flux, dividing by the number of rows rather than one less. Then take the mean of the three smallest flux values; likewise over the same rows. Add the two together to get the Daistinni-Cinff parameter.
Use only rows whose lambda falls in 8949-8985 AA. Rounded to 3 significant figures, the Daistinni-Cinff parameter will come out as 31.5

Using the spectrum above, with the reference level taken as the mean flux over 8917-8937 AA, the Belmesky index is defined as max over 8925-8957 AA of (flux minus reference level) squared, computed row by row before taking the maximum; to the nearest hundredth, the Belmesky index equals 1.94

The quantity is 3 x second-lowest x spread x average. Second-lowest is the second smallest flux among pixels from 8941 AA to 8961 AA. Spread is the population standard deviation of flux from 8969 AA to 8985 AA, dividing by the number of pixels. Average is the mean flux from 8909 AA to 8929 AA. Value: 603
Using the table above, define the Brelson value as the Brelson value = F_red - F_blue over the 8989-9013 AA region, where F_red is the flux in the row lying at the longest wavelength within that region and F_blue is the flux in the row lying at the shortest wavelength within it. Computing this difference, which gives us -2.6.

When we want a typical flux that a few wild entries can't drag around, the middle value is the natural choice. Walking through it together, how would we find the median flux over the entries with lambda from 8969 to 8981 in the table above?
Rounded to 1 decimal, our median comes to 31.5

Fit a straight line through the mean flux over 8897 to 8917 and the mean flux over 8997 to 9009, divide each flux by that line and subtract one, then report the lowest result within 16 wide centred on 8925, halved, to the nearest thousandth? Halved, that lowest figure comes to -0.014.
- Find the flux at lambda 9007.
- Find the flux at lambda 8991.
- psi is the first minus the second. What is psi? -1.87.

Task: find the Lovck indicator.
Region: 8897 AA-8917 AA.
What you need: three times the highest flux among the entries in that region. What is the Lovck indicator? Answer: 99.1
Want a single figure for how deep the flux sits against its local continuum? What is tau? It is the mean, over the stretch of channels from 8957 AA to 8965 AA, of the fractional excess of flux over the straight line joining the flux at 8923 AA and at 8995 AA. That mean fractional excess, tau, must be -0.0092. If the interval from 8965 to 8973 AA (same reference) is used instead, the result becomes -0.0048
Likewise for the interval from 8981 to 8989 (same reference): 0.0066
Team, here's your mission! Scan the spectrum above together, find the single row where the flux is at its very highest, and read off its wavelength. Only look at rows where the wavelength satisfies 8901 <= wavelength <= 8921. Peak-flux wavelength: 8903 AA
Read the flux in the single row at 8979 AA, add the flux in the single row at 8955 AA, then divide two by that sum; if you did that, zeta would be 0.0314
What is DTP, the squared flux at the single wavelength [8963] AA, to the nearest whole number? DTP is 961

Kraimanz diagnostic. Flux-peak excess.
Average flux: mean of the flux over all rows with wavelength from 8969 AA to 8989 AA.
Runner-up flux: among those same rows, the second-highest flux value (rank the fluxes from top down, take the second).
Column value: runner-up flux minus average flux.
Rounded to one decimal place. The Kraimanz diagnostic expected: 0.2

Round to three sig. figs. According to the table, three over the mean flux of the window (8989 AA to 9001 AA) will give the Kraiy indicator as 0.0949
